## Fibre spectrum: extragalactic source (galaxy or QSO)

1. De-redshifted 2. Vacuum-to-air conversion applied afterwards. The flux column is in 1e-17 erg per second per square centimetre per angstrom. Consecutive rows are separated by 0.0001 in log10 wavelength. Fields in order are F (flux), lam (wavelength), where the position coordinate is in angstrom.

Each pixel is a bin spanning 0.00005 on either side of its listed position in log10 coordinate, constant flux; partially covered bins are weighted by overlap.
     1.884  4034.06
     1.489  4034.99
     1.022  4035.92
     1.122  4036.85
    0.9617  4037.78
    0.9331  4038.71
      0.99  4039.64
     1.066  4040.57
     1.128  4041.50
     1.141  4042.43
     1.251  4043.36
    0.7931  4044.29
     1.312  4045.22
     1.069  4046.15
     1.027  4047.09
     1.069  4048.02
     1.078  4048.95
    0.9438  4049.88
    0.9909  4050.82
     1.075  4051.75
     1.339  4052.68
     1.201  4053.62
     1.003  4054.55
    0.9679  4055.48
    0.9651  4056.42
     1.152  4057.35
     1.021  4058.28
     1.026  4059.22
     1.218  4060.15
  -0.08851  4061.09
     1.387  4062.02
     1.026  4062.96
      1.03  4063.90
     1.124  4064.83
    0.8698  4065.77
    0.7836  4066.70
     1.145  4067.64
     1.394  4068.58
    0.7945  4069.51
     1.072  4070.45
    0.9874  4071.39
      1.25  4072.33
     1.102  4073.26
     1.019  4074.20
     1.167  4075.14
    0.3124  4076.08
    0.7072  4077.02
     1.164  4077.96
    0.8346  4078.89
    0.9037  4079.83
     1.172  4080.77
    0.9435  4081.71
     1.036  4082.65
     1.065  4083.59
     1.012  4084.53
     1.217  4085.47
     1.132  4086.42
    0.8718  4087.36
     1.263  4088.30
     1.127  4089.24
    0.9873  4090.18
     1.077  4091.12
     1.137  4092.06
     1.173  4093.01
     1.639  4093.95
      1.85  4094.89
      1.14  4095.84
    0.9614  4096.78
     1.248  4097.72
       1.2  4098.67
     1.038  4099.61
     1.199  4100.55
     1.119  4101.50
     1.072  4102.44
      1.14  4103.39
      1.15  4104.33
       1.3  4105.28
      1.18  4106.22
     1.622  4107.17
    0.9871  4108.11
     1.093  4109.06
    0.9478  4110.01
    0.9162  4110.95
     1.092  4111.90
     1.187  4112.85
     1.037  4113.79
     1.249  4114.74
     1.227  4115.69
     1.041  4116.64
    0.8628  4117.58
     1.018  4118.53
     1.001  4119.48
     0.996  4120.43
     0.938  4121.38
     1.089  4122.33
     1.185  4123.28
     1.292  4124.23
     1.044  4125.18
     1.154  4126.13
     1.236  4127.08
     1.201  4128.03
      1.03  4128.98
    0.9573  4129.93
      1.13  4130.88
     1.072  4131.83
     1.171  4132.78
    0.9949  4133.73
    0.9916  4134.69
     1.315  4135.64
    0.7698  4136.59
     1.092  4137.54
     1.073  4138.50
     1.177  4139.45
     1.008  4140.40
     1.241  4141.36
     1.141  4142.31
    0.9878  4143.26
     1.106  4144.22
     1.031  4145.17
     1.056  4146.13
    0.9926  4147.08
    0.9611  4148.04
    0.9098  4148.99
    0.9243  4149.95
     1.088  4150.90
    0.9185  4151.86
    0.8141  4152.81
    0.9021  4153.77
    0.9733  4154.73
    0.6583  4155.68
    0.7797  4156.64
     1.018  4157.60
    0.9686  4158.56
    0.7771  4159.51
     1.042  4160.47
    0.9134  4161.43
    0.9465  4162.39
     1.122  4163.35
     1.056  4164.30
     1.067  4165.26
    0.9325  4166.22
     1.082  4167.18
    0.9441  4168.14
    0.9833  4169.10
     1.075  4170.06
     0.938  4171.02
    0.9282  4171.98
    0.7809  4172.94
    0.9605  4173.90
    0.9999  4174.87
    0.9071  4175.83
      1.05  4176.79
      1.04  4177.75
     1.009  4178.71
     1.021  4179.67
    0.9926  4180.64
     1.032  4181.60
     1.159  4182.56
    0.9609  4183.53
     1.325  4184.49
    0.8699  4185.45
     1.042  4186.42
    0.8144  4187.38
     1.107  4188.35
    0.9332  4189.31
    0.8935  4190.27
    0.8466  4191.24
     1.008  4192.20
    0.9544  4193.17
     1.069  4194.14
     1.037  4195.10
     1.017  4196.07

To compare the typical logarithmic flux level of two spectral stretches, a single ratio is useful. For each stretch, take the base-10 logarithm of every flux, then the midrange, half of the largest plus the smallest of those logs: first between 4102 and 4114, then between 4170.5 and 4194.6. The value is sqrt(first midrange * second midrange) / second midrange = 3.4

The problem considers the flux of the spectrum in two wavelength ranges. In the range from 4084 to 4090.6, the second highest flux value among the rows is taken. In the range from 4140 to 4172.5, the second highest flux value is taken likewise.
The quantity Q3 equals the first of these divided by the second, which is 1.07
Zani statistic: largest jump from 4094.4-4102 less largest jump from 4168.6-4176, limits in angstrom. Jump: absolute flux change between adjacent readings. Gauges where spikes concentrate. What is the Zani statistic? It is 0.5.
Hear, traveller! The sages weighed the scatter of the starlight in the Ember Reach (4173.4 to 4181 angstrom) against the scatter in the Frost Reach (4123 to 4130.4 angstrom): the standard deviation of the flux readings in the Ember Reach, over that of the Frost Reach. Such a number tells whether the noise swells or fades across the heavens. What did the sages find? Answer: 0.40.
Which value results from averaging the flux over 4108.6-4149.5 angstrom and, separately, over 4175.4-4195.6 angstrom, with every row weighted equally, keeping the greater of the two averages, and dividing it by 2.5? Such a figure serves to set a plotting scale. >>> 0.428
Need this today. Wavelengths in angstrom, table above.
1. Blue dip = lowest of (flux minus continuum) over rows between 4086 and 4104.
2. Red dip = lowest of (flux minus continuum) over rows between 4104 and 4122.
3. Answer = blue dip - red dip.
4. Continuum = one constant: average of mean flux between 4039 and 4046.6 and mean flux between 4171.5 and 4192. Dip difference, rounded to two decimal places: 0.01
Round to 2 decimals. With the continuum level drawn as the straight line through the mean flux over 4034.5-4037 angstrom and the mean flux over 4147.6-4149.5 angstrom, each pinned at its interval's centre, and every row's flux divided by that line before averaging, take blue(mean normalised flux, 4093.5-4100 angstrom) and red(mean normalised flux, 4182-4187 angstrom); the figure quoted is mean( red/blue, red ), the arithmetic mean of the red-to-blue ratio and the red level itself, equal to 1.15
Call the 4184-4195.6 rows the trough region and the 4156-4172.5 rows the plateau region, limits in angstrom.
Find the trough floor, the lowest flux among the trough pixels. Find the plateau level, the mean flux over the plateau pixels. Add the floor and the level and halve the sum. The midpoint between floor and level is 0.89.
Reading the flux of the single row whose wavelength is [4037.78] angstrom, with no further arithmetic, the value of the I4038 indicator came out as 0.9617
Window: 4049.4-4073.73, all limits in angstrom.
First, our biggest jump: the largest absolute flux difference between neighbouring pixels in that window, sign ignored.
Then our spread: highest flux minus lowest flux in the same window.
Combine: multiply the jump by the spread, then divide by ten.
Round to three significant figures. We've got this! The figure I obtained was 0.219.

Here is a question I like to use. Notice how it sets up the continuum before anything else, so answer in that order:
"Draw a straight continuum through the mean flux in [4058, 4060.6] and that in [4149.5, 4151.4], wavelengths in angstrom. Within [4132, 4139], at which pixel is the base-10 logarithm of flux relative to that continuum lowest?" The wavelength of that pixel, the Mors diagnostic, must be 4136.59 angstrom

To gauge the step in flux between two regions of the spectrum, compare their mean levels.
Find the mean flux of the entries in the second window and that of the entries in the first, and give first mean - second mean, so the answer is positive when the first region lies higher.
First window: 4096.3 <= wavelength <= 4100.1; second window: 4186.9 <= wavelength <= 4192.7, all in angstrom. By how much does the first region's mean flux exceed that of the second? 0.18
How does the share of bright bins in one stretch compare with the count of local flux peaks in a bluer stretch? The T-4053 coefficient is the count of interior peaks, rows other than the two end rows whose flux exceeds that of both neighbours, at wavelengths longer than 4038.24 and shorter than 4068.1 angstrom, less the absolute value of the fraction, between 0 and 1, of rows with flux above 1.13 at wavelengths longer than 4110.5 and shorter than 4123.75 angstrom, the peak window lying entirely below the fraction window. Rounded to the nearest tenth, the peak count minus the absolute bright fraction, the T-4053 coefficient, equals 7.7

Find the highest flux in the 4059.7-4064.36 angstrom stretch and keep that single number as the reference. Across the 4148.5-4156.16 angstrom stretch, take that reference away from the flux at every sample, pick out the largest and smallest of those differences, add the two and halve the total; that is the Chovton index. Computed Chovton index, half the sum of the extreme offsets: -0.51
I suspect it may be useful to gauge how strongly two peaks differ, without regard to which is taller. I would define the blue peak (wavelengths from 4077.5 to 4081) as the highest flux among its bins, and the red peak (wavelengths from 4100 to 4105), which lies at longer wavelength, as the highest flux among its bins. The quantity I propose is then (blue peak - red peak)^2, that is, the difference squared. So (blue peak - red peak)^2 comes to 0.001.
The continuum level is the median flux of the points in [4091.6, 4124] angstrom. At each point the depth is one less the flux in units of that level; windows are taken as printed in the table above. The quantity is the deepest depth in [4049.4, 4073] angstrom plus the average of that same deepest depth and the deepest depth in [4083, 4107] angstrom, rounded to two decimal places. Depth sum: 1.73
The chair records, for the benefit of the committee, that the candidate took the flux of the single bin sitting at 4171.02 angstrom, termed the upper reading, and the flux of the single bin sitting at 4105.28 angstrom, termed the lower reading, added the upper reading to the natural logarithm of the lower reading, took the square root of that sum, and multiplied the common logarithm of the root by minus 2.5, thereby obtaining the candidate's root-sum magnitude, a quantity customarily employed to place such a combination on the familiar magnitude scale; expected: -0.10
